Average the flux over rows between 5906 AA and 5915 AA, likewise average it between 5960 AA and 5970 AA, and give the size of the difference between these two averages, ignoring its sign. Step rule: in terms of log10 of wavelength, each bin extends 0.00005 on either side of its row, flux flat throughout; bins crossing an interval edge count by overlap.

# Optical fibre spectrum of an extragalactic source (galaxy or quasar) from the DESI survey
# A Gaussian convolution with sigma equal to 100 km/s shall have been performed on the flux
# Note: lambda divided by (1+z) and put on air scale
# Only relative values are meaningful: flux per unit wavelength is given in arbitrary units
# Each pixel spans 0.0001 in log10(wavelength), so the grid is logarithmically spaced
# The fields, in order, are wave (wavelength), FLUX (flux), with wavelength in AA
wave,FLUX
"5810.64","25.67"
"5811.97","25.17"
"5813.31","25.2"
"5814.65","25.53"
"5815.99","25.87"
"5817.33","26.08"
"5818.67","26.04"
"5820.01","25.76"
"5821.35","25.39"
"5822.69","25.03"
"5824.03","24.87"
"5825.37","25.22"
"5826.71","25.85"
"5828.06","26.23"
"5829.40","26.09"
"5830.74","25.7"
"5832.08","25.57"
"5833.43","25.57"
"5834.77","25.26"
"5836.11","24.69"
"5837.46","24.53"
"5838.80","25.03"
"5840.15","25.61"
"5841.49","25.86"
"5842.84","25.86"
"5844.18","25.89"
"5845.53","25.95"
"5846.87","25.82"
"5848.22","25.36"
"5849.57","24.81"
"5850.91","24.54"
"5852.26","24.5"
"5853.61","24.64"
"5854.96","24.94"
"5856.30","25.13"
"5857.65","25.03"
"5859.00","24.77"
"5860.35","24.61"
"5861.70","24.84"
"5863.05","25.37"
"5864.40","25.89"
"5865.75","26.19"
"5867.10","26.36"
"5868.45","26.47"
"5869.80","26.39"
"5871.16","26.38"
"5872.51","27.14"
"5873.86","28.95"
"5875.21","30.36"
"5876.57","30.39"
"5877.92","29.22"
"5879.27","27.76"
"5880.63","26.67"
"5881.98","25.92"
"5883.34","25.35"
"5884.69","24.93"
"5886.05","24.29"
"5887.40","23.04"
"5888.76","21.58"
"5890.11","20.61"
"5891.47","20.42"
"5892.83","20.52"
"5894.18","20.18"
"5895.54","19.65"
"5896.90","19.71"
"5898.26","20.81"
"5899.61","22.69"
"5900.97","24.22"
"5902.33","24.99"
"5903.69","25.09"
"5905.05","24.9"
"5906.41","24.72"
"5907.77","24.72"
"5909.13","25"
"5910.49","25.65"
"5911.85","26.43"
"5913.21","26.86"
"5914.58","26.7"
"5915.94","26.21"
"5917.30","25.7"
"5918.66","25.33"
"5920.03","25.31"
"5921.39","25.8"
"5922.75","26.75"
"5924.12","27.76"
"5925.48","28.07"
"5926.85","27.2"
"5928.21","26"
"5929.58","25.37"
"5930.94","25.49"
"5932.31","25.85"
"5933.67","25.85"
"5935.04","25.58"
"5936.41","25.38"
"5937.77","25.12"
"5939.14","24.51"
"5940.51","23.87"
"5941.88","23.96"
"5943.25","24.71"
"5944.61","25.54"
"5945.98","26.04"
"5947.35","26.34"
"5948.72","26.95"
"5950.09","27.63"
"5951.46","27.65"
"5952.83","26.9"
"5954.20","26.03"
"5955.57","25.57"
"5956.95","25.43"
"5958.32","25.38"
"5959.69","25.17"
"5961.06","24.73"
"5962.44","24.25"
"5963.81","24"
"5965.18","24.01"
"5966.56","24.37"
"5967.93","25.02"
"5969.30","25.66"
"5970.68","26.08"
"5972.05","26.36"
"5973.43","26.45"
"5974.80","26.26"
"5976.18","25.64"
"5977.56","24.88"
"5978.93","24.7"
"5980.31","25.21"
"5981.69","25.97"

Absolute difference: 1.1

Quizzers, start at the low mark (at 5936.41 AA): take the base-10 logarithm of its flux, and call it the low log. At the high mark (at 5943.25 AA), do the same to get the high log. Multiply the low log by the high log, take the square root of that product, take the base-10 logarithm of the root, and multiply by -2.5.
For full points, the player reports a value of -0.364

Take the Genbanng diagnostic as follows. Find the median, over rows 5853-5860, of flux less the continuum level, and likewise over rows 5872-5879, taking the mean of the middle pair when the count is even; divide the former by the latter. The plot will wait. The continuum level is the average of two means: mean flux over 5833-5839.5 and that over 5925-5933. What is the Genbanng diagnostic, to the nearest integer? 0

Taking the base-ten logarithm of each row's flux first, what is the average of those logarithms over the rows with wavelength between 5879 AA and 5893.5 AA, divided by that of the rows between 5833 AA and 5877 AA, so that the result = 0.97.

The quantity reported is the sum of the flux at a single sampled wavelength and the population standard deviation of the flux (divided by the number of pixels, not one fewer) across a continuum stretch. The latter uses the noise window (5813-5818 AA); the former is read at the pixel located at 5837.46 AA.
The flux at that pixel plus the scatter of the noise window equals 24.9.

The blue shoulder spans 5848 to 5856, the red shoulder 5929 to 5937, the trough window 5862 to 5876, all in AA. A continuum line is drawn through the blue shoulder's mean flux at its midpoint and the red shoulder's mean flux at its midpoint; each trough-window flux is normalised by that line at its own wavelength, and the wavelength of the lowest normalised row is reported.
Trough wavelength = 5863.05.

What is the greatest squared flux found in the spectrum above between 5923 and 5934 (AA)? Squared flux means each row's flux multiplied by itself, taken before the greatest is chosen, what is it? 788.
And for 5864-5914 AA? 924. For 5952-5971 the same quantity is 724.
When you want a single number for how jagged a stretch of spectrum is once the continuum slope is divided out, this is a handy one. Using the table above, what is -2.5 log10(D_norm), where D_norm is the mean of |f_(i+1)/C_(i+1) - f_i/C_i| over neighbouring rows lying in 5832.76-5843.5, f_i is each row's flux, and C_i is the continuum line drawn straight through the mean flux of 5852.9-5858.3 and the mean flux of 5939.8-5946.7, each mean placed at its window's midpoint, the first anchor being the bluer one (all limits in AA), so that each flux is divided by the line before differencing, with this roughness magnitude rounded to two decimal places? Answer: 4.67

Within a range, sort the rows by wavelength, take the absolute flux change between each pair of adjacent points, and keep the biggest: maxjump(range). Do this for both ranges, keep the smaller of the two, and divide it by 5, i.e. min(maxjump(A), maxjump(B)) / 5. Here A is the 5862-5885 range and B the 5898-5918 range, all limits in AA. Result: 0.362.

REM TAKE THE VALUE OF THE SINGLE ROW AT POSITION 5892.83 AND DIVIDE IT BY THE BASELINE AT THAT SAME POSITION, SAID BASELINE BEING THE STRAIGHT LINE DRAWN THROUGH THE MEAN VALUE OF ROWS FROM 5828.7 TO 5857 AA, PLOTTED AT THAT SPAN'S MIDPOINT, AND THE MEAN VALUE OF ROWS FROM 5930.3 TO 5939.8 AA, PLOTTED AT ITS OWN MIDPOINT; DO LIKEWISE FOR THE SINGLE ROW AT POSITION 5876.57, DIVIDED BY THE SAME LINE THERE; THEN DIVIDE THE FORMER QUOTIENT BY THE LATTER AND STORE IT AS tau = 0.67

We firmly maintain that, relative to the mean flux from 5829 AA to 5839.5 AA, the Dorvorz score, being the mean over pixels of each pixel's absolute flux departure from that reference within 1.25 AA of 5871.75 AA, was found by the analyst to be 1.5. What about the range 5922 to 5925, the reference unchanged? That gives 2.0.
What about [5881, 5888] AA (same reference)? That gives 0.9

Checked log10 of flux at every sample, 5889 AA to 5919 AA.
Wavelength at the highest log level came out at 5913.21 AA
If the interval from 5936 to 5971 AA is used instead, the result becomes 5951.46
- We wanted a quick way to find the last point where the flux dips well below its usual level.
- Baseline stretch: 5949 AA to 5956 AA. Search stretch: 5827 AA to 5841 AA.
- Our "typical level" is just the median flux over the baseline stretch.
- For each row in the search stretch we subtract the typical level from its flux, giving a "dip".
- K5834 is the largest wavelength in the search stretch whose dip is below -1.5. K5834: 5838.80 AA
